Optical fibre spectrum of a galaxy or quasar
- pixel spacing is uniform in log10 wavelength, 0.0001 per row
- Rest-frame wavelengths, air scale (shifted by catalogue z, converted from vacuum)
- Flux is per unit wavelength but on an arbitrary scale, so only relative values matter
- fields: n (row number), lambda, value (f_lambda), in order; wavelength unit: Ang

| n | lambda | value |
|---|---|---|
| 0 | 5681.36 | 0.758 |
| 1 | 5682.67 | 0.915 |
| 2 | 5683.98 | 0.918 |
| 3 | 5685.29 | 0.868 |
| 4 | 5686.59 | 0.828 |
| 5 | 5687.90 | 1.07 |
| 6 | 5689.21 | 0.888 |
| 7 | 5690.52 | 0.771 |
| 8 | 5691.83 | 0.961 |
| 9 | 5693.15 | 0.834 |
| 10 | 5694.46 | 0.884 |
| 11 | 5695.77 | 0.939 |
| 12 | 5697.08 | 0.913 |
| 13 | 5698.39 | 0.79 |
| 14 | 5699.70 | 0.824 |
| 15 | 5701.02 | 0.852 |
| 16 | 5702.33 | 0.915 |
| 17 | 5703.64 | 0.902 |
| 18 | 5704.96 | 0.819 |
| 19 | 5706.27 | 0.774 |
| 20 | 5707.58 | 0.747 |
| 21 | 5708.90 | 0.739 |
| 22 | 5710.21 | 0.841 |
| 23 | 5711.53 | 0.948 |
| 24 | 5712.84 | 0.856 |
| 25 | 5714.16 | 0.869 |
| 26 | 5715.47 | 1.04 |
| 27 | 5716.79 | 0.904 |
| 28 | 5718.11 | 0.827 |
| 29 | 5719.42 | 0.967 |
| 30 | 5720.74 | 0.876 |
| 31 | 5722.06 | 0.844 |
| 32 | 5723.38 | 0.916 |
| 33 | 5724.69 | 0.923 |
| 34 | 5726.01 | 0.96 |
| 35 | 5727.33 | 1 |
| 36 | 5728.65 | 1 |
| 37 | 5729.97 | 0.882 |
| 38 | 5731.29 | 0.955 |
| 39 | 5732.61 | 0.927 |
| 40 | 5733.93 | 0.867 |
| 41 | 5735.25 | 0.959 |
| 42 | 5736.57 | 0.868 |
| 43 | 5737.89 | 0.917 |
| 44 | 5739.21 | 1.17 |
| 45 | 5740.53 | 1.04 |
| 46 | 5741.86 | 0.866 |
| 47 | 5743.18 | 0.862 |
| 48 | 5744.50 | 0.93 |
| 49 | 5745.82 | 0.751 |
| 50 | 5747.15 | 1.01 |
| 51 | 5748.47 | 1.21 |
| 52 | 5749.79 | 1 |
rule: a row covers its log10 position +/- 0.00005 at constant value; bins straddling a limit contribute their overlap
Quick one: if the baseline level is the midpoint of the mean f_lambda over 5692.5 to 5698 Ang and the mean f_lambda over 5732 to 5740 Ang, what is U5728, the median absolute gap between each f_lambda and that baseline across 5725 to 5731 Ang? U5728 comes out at 0.0590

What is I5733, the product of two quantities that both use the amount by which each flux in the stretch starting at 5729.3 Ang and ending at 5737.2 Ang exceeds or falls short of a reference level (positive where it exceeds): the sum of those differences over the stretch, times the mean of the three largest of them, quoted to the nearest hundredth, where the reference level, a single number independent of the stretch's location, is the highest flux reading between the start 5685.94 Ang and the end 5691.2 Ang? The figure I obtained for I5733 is 0.12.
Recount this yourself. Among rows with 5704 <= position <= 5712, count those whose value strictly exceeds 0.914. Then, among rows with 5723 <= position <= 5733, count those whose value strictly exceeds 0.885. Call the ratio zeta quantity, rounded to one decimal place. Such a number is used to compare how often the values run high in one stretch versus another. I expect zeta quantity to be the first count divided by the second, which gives 0.1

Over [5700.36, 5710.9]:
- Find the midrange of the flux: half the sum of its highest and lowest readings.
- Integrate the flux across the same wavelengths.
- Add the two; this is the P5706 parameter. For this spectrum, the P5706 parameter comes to 9.5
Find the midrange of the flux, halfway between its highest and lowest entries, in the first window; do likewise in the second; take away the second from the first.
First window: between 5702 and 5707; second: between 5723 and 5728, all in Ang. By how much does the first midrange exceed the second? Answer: -0.11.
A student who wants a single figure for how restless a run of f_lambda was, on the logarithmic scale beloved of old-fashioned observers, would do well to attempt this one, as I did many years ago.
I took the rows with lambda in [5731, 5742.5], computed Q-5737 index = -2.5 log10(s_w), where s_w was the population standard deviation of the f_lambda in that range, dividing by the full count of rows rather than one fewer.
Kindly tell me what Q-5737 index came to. 2.6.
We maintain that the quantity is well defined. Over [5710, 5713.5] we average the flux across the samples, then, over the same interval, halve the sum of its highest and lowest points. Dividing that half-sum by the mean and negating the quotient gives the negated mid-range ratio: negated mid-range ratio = -1.01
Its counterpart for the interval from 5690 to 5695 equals -1.00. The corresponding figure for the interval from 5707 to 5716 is -1.03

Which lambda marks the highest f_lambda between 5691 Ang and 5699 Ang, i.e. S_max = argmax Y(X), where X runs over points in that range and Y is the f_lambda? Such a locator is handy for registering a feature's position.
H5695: 5691.83 Ang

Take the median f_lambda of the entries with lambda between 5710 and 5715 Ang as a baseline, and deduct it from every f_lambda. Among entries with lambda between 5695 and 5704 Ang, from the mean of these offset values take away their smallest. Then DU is 0.086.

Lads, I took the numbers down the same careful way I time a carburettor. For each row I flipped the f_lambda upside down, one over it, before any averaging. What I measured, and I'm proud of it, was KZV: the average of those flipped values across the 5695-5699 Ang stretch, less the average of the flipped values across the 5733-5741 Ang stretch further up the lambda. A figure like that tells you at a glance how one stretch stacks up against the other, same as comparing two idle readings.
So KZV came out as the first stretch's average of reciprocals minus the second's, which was 0.10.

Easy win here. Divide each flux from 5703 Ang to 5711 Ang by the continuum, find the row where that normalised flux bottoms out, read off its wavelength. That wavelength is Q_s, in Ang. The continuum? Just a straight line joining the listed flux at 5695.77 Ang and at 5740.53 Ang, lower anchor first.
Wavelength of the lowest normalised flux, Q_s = 5708.90 Ang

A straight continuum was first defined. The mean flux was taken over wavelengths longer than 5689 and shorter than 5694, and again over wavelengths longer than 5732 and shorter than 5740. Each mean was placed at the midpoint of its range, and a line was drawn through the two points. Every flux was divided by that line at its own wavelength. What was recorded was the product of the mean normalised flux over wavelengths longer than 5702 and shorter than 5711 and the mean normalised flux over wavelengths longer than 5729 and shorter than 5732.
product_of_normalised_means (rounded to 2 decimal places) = 0.90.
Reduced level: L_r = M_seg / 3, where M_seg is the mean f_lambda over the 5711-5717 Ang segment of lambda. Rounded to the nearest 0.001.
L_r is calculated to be 0.308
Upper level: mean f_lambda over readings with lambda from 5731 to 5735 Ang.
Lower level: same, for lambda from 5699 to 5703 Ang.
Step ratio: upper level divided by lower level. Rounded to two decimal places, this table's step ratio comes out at 1.06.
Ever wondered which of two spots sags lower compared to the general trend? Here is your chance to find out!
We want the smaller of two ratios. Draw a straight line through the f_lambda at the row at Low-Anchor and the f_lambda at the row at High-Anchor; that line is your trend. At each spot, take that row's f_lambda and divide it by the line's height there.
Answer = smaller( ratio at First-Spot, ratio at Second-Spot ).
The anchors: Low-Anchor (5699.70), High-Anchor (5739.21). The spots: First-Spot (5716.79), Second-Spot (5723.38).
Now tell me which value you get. 0.888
